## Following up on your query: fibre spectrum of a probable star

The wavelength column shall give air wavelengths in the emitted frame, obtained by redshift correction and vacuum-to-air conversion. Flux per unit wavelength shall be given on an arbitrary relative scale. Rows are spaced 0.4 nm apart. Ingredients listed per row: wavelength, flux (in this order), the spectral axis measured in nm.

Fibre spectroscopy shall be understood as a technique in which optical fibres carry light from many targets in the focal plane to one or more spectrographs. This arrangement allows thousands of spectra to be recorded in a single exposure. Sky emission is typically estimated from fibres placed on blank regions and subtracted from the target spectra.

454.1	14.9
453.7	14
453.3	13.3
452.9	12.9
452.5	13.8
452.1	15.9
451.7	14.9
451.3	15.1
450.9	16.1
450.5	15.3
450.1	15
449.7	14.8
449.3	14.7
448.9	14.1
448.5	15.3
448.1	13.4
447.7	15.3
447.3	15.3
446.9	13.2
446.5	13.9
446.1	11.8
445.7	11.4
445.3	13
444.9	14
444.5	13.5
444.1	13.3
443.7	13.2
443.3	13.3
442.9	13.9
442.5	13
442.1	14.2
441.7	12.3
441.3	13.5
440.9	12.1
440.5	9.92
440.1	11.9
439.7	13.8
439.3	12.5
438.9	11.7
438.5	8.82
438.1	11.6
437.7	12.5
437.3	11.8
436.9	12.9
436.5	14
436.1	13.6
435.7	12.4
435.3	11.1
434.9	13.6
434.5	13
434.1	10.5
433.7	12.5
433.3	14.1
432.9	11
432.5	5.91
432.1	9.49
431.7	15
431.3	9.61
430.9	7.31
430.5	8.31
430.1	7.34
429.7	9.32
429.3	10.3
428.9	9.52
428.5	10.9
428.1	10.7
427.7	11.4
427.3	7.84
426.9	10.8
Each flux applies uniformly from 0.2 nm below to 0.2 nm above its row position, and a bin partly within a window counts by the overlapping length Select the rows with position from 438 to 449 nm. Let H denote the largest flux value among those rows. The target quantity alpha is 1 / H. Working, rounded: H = 15.3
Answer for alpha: 0.0654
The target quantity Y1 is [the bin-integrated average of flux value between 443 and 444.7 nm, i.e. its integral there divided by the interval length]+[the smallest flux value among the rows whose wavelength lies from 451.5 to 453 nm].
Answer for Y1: 26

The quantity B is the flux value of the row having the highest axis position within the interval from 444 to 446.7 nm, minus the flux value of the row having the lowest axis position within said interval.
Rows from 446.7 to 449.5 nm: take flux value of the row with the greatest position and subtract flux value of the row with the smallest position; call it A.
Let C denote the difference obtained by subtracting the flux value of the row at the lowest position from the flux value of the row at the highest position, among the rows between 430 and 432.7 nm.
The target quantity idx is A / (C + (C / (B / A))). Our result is -0.3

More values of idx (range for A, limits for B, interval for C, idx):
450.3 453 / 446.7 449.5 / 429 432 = 0.9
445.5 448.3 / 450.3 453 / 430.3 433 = 4.5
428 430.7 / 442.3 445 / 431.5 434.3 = -0.4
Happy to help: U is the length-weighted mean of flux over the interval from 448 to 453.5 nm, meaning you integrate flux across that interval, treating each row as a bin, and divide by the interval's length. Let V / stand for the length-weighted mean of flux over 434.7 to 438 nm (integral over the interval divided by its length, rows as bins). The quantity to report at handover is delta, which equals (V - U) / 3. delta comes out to -0.6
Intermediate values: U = 14.6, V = 12.7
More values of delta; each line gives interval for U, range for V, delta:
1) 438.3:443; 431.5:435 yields -0.2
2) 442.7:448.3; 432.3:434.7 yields -0.8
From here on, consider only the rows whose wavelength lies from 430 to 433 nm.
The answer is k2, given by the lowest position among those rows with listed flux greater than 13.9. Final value 431.7 nm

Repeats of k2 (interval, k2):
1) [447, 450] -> 447.3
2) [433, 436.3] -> 433.3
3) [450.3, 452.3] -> 450.5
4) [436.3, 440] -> 436.5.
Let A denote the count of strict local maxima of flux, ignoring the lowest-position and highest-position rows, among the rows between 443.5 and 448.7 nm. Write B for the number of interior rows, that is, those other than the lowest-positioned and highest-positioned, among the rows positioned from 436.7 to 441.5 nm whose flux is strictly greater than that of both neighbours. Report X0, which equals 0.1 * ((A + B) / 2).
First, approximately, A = 2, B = 2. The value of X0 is 0.20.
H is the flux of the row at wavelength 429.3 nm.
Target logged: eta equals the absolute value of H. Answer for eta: 10.3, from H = 10.3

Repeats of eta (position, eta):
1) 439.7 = 13.8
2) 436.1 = 13.6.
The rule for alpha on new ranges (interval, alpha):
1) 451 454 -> 0.0629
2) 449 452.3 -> 0.0621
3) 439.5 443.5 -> 0.0704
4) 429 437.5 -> 0.0667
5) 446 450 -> 0.0654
